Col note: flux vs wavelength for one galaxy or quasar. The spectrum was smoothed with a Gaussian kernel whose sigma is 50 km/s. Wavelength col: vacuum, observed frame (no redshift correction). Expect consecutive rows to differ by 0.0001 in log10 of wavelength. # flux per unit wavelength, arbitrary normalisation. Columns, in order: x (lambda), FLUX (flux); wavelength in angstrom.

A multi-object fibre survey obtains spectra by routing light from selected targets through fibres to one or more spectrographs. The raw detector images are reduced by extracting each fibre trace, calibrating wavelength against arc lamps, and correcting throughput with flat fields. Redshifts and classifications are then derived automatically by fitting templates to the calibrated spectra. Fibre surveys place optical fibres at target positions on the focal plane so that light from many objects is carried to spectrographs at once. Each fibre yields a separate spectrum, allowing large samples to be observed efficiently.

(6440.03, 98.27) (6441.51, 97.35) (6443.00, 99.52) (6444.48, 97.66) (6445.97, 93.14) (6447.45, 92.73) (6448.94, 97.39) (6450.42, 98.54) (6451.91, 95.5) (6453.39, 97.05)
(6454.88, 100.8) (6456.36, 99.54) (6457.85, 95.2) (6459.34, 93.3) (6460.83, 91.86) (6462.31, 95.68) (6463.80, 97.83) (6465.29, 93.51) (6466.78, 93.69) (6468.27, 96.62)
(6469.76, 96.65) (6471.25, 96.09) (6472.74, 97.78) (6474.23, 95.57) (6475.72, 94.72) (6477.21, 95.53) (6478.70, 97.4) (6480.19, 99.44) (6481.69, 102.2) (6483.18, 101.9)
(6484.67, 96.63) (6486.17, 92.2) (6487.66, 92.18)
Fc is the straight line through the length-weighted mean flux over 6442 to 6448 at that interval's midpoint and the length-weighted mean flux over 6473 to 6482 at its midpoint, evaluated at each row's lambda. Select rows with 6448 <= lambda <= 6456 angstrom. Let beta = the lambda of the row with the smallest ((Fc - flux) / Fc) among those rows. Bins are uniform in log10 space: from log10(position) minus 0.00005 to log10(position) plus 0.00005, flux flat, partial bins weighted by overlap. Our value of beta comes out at 6454.88 angstrom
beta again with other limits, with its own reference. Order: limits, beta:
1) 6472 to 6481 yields 6480.19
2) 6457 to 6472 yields 6463.80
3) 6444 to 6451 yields 6450.42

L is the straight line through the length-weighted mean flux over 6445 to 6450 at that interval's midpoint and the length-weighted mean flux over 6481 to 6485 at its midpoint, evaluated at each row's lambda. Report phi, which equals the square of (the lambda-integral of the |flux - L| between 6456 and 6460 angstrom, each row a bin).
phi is 109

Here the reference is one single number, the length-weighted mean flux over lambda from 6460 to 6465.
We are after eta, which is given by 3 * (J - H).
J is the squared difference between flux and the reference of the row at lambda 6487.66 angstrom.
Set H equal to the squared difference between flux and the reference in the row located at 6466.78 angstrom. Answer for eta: 19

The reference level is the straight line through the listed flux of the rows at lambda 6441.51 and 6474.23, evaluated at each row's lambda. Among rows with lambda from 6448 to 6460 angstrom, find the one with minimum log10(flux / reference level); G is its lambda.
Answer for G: 6459.34 angstrom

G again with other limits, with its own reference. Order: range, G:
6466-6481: 6466.78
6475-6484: 6475.72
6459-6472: 6460.83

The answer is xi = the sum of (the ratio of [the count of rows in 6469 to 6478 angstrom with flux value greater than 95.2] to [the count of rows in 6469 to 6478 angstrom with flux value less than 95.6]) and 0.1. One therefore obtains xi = 1.8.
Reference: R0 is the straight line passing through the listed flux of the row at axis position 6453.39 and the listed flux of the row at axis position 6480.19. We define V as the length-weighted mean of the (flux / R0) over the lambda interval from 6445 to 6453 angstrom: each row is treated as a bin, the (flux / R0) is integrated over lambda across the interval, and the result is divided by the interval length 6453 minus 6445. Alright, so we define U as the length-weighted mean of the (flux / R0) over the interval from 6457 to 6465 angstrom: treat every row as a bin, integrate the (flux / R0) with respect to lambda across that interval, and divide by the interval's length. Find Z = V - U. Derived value 0.020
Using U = 0.969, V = 0.99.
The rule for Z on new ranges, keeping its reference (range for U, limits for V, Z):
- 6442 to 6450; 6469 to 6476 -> -0.023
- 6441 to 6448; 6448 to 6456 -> 0.011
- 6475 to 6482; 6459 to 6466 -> -0.017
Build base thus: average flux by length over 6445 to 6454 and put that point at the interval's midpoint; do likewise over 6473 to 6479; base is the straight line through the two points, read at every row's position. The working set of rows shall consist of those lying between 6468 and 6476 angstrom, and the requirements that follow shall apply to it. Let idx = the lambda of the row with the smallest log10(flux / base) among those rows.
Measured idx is 6475.72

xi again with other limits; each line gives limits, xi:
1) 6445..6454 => 1.4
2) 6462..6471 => 2.1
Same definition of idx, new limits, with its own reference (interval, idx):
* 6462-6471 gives 6465.29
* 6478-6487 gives 6486.17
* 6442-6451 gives 6447.45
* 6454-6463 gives 6460.83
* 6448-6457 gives 6451.91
